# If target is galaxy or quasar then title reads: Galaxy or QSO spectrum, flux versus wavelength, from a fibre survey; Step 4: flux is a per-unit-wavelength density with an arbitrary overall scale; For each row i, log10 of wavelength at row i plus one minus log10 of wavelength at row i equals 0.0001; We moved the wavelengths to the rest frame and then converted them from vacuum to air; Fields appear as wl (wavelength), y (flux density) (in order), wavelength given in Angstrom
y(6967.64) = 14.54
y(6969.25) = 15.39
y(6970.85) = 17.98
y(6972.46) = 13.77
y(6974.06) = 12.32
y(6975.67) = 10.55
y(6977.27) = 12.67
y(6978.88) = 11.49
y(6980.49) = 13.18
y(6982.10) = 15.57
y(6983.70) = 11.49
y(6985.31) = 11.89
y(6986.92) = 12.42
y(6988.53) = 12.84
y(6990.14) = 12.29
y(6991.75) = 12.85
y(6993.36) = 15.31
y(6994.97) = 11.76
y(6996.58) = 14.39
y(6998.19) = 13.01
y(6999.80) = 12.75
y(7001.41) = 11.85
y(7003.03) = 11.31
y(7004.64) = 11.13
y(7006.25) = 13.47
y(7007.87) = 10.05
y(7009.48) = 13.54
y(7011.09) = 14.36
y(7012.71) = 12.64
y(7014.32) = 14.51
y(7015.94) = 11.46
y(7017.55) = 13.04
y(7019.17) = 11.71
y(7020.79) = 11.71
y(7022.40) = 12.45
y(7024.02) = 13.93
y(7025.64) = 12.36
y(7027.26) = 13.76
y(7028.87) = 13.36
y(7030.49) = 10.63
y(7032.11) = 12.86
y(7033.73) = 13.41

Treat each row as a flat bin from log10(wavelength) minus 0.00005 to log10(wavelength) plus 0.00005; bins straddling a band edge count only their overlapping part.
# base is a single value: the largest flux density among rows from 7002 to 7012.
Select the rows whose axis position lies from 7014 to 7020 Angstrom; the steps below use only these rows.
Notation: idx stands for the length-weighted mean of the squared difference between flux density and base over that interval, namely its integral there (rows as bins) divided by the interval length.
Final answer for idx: 4.7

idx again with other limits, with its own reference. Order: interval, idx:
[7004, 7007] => 5.4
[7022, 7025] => 1.8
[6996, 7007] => 4.6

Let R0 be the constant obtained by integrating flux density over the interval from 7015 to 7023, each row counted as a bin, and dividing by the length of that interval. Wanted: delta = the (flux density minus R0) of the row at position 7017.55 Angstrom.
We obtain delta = 0.94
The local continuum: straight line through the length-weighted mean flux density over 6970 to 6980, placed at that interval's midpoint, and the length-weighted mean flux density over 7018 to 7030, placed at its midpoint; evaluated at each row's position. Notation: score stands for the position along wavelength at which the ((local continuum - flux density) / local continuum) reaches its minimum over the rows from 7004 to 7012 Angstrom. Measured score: 7011.09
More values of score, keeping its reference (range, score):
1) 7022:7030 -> 7024.02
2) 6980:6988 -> 6982.10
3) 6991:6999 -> 6993.36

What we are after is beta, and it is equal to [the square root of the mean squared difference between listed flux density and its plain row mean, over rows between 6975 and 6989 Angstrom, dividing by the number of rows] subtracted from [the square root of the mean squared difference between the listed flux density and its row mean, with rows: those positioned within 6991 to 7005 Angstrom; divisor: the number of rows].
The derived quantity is 0.0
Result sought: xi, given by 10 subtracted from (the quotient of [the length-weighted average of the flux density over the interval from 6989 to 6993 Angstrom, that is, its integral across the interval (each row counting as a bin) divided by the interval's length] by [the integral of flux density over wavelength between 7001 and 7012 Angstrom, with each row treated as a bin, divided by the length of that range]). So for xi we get -8.95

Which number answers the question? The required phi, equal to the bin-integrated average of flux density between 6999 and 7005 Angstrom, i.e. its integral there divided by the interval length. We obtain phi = 11.8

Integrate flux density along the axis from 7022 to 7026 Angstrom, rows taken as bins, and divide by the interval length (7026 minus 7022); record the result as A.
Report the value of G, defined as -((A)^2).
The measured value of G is -169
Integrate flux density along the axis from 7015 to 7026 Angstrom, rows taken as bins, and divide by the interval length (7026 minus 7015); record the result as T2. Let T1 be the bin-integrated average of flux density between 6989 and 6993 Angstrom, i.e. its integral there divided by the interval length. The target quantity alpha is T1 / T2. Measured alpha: 1.04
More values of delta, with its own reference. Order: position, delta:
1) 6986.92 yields 0.32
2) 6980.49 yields 1.08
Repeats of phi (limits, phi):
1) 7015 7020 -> 12.1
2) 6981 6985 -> 13.3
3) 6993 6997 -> 13.6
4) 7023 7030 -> 13.2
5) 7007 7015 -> 13.0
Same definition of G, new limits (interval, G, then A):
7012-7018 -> -167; 12.9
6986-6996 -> -167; 12.9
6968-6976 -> -202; 14.2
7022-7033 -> -163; 12.8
